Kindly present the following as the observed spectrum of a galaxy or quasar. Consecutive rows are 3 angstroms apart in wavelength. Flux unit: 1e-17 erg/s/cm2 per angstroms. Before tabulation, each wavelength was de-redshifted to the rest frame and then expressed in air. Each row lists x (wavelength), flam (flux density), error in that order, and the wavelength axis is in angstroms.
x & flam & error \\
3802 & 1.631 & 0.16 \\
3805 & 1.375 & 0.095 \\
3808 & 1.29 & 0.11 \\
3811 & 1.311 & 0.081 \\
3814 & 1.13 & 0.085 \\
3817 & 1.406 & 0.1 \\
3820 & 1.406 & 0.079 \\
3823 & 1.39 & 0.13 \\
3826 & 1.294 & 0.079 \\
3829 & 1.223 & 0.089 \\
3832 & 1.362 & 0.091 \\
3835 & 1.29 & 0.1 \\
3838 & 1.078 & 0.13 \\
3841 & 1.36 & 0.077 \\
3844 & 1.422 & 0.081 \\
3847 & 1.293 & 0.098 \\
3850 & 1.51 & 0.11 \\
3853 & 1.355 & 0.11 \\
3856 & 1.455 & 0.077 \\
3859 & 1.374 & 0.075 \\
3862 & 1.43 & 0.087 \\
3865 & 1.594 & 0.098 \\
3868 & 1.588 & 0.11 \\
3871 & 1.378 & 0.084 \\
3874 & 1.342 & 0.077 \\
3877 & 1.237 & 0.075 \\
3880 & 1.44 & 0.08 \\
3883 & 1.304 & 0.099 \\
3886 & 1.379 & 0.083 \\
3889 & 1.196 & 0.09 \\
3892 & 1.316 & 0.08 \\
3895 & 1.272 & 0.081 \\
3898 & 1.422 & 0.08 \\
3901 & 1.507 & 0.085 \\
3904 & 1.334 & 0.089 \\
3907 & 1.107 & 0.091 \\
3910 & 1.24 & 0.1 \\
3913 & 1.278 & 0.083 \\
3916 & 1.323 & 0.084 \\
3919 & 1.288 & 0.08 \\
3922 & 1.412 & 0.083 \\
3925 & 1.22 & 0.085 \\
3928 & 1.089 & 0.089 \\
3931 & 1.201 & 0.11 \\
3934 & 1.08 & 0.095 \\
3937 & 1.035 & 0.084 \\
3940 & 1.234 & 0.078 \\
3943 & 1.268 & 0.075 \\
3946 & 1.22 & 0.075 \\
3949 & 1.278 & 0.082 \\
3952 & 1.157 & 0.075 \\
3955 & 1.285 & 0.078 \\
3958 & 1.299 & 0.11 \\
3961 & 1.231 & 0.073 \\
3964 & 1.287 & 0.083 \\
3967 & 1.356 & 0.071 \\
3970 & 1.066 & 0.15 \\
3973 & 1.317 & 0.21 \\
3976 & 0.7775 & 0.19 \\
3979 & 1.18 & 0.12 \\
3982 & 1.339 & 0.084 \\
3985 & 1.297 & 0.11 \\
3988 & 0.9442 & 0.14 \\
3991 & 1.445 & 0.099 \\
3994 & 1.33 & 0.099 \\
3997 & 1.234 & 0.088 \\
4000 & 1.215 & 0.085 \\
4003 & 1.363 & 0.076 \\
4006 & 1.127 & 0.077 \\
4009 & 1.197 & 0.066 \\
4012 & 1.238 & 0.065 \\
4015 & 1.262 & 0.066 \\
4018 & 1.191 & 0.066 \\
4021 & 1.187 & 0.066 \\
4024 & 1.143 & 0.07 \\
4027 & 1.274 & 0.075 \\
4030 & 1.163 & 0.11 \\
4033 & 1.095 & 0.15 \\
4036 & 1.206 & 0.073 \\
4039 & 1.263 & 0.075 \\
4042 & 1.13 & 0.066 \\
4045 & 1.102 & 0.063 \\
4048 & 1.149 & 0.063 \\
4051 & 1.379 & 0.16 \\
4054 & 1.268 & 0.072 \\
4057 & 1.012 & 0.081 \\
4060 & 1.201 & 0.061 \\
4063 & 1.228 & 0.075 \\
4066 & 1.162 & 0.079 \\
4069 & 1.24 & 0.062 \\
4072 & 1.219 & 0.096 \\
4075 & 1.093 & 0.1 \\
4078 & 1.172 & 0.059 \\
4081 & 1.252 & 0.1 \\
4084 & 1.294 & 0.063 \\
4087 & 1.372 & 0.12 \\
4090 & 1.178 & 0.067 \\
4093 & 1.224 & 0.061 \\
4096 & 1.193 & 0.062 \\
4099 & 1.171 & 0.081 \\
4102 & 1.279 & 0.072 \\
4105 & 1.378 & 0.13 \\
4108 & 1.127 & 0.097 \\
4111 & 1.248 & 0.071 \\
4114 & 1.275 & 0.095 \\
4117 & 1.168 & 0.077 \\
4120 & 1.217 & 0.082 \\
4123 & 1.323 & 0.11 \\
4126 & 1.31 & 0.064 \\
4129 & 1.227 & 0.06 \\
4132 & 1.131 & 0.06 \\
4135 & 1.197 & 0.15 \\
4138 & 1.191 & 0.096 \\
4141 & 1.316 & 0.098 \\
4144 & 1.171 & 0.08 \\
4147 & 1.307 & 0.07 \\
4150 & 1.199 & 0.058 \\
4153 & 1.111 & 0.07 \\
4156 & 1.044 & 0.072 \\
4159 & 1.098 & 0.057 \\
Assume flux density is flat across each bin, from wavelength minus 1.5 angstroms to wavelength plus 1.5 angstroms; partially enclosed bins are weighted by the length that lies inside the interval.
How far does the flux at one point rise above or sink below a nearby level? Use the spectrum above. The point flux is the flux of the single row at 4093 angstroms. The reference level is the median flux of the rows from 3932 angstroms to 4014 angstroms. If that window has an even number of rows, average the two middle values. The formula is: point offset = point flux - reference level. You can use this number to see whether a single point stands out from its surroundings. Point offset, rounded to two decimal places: -0.01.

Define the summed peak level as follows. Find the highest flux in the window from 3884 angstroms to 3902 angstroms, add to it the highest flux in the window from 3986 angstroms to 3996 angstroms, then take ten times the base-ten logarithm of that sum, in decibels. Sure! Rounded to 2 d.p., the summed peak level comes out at 4.70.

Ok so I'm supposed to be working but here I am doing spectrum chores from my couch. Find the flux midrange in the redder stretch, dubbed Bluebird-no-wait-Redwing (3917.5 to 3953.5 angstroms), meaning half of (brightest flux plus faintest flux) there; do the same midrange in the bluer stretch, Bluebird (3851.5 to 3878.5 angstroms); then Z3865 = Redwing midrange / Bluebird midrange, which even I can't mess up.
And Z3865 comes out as 0.86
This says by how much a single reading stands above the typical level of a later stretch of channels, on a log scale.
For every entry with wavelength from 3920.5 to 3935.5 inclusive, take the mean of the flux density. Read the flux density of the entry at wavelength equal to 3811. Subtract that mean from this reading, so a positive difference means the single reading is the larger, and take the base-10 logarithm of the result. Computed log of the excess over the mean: -1.0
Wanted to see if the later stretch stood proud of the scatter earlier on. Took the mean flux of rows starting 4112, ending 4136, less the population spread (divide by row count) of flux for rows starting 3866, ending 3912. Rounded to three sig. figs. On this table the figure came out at 1.11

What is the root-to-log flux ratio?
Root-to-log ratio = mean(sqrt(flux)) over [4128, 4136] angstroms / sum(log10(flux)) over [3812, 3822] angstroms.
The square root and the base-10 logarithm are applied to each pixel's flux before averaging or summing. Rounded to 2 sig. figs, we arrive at 3.1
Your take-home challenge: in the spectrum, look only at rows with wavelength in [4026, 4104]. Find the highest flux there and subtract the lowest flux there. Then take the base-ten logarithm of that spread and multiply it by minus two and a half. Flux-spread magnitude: 1.1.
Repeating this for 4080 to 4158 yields 1.2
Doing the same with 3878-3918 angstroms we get 1.0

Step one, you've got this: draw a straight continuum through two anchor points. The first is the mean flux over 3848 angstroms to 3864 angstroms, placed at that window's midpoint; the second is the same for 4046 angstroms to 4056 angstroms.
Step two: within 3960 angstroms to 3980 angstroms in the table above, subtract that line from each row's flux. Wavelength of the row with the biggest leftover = 3967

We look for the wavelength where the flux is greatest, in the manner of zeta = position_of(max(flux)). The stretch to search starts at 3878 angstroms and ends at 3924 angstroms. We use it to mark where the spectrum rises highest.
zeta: 3901 angstroms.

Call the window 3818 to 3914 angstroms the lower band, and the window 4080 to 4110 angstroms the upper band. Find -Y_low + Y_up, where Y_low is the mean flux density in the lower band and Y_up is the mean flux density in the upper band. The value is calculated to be -0.10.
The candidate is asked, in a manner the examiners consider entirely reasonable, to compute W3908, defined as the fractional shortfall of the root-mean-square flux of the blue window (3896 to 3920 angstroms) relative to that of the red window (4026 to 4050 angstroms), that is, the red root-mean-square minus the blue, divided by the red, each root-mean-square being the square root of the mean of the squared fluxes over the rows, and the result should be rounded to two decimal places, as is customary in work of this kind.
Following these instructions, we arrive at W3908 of -0.12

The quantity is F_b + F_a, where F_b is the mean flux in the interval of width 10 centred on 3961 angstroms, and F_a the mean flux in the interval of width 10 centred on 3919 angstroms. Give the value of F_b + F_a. 2.61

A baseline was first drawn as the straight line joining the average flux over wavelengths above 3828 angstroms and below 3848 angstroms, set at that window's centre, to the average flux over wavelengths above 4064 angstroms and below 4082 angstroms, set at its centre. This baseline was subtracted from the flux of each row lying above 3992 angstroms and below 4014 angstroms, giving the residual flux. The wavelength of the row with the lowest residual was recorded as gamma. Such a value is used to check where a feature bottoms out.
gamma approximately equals 4006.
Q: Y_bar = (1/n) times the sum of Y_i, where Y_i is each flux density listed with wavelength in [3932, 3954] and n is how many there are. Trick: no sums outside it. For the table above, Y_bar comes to 1.18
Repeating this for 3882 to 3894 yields 1.30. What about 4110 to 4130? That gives 1.25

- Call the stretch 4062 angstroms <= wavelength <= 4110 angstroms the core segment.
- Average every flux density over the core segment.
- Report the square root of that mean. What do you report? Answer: 1.11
